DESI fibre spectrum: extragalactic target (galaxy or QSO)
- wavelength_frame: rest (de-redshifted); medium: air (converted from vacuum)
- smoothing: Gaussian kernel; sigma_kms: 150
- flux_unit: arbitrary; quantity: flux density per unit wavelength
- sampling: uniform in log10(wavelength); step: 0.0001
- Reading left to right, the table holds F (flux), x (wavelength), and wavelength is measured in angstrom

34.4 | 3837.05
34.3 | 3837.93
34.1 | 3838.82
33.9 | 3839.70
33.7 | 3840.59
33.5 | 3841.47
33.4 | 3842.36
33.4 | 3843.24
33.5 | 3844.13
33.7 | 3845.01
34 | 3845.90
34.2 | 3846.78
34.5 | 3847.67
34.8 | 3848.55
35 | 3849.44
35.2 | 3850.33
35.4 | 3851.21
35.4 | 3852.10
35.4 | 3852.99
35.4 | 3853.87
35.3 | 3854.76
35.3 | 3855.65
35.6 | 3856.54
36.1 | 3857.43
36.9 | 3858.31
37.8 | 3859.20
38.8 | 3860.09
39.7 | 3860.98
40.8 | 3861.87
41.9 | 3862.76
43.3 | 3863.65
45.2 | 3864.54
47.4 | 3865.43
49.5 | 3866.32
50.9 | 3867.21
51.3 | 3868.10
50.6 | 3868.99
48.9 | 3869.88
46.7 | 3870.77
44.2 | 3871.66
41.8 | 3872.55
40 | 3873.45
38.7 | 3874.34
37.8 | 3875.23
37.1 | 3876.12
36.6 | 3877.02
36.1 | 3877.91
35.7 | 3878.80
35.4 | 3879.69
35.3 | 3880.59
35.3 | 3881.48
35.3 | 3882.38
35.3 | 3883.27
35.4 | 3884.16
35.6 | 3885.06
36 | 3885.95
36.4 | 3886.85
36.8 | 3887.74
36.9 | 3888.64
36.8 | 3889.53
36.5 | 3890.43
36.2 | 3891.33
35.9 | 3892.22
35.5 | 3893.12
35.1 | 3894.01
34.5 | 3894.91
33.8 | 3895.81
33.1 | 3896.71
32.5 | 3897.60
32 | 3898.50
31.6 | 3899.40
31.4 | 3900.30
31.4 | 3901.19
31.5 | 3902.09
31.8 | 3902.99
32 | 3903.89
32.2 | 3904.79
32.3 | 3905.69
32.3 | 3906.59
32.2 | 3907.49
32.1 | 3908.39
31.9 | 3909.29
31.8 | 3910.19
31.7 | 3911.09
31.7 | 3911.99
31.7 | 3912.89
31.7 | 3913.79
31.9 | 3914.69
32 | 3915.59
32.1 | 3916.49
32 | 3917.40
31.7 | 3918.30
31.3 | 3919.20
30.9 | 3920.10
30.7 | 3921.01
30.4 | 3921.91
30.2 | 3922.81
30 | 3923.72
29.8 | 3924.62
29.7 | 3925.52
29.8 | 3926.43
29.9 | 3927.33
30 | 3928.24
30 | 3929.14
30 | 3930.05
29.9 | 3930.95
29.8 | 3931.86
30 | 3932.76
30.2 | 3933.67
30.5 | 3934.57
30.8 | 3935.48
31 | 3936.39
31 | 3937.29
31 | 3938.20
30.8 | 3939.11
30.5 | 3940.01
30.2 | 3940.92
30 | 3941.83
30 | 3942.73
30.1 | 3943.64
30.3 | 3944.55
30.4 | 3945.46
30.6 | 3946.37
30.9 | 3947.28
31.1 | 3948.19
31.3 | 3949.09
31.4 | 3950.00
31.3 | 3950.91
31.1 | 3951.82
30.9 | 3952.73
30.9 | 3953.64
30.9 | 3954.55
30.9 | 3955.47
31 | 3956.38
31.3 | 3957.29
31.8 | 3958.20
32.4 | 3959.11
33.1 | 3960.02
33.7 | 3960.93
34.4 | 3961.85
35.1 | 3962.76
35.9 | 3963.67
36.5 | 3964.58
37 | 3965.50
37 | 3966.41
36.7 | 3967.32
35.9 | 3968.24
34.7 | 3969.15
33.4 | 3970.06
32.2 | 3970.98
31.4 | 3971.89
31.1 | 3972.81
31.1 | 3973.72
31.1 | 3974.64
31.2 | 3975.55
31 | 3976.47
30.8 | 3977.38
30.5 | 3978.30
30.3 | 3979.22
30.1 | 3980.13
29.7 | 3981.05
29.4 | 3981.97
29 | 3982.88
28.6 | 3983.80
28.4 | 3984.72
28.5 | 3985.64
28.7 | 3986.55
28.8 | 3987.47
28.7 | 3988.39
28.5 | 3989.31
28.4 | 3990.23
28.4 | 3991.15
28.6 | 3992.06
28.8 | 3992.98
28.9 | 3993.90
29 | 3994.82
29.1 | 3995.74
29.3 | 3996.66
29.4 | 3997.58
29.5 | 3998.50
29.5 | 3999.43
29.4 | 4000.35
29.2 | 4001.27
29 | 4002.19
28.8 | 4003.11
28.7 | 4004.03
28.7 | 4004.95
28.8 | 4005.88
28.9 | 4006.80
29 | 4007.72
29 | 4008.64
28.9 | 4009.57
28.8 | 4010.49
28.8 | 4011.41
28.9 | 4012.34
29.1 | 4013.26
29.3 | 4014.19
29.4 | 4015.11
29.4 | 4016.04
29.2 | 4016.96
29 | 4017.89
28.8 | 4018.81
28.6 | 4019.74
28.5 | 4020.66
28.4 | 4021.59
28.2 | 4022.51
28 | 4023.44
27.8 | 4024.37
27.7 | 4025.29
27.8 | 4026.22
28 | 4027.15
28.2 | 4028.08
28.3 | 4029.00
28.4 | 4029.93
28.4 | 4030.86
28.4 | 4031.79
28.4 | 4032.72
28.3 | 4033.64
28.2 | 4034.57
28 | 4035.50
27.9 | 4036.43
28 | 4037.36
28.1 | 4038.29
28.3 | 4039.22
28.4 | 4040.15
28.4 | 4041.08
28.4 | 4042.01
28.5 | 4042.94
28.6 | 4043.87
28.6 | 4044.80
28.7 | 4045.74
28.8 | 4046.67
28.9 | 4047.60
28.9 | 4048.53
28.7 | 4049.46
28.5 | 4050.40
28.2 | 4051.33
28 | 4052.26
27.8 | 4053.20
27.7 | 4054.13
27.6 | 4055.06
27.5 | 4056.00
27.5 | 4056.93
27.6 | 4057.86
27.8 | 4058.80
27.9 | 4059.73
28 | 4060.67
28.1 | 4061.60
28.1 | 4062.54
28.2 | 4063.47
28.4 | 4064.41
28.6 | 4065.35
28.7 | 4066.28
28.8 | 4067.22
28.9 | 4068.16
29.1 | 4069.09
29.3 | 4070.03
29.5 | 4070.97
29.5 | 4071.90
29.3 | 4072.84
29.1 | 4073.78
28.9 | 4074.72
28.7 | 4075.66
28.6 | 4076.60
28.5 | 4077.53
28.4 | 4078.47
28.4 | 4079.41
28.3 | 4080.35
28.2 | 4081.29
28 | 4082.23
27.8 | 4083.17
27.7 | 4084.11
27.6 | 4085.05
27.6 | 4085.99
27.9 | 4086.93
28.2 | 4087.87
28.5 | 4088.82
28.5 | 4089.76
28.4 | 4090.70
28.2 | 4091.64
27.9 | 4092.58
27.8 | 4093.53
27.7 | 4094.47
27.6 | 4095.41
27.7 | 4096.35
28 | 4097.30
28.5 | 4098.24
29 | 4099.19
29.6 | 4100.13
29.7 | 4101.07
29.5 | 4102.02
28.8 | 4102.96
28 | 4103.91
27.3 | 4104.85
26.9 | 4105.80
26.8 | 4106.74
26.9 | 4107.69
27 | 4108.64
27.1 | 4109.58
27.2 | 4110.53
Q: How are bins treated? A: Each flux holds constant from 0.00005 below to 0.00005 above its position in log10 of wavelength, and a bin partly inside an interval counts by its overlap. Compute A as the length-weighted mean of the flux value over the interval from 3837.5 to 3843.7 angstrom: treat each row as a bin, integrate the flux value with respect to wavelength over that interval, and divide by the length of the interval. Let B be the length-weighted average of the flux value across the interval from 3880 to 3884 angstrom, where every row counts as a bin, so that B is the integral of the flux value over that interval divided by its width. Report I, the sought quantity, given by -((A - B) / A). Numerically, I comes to 0.05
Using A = 33.7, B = 35.3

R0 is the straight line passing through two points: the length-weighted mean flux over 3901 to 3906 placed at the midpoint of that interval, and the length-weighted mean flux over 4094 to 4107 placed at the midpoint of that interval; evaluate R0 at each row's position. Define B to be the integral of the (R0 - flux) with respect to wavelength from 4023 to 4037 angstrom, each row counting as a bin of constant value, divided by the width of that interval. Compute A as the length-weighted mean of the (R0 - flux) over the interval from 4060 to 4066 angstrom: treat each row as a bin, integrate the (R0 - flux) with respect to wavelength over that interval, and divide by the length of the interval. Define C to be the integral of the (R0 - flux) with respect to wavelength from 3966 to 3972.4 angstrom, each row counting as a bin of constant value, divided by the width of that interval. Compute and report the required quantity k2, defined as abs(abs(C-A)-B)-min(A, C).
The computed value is 6.8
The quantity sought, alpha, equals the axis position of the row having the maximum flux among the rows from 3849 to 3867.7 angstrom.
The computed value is 3867.21 angstrom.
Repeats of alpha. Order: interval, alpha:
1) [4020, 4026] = 4020.66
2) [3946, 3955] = 3950.00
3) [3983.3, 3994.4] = 3993.90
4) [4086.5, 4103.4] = 4101.07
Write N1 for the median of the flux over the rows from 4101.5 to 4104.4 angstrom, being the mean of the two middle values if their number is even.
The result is 28.8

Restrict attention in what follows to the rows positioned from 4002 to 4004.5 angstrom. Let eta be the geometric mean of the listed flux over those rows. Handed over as 28.8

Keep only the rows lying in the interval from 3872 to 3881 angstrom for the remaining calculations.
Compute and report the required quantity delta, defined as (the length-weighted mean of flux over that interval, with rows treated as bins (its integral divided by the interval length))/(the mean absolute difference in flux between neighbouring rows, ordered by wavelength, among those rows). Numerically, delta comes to 52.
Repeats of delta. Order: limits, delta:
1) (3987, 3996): 235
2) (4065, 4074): 201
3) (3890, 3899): 69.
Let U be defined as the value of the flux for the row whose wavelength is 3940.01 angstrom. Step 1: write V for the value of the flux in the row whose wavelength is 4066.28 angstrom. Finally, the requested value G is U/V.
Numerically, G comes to 1.06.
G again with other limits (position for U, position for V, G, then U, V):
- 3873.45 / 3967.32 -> 1.09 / 40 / 36.7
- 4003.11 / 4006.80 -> 1.00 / 28.8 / 28.9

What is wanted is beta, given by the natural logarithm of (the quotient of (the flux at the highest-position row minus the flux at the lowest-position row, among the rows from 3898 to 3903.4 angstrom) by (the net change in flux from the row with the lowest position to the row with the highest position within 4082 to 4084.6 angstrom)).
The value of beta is -0.4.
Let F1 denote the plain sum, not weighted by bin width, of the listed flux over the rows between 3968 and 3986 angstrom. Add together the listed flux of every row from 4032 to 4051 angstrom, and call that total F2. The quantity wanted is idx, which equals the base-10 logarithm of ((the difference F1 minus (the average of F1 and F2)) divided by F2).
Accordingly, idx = -1.36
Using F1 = 618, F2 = 569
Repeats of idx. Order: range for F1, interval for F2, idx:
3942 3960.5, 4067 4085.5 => -1.37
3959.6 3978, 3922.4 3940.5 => -1.25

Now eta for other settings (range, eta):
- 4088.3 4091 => 28.5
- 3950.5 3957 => 31.0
